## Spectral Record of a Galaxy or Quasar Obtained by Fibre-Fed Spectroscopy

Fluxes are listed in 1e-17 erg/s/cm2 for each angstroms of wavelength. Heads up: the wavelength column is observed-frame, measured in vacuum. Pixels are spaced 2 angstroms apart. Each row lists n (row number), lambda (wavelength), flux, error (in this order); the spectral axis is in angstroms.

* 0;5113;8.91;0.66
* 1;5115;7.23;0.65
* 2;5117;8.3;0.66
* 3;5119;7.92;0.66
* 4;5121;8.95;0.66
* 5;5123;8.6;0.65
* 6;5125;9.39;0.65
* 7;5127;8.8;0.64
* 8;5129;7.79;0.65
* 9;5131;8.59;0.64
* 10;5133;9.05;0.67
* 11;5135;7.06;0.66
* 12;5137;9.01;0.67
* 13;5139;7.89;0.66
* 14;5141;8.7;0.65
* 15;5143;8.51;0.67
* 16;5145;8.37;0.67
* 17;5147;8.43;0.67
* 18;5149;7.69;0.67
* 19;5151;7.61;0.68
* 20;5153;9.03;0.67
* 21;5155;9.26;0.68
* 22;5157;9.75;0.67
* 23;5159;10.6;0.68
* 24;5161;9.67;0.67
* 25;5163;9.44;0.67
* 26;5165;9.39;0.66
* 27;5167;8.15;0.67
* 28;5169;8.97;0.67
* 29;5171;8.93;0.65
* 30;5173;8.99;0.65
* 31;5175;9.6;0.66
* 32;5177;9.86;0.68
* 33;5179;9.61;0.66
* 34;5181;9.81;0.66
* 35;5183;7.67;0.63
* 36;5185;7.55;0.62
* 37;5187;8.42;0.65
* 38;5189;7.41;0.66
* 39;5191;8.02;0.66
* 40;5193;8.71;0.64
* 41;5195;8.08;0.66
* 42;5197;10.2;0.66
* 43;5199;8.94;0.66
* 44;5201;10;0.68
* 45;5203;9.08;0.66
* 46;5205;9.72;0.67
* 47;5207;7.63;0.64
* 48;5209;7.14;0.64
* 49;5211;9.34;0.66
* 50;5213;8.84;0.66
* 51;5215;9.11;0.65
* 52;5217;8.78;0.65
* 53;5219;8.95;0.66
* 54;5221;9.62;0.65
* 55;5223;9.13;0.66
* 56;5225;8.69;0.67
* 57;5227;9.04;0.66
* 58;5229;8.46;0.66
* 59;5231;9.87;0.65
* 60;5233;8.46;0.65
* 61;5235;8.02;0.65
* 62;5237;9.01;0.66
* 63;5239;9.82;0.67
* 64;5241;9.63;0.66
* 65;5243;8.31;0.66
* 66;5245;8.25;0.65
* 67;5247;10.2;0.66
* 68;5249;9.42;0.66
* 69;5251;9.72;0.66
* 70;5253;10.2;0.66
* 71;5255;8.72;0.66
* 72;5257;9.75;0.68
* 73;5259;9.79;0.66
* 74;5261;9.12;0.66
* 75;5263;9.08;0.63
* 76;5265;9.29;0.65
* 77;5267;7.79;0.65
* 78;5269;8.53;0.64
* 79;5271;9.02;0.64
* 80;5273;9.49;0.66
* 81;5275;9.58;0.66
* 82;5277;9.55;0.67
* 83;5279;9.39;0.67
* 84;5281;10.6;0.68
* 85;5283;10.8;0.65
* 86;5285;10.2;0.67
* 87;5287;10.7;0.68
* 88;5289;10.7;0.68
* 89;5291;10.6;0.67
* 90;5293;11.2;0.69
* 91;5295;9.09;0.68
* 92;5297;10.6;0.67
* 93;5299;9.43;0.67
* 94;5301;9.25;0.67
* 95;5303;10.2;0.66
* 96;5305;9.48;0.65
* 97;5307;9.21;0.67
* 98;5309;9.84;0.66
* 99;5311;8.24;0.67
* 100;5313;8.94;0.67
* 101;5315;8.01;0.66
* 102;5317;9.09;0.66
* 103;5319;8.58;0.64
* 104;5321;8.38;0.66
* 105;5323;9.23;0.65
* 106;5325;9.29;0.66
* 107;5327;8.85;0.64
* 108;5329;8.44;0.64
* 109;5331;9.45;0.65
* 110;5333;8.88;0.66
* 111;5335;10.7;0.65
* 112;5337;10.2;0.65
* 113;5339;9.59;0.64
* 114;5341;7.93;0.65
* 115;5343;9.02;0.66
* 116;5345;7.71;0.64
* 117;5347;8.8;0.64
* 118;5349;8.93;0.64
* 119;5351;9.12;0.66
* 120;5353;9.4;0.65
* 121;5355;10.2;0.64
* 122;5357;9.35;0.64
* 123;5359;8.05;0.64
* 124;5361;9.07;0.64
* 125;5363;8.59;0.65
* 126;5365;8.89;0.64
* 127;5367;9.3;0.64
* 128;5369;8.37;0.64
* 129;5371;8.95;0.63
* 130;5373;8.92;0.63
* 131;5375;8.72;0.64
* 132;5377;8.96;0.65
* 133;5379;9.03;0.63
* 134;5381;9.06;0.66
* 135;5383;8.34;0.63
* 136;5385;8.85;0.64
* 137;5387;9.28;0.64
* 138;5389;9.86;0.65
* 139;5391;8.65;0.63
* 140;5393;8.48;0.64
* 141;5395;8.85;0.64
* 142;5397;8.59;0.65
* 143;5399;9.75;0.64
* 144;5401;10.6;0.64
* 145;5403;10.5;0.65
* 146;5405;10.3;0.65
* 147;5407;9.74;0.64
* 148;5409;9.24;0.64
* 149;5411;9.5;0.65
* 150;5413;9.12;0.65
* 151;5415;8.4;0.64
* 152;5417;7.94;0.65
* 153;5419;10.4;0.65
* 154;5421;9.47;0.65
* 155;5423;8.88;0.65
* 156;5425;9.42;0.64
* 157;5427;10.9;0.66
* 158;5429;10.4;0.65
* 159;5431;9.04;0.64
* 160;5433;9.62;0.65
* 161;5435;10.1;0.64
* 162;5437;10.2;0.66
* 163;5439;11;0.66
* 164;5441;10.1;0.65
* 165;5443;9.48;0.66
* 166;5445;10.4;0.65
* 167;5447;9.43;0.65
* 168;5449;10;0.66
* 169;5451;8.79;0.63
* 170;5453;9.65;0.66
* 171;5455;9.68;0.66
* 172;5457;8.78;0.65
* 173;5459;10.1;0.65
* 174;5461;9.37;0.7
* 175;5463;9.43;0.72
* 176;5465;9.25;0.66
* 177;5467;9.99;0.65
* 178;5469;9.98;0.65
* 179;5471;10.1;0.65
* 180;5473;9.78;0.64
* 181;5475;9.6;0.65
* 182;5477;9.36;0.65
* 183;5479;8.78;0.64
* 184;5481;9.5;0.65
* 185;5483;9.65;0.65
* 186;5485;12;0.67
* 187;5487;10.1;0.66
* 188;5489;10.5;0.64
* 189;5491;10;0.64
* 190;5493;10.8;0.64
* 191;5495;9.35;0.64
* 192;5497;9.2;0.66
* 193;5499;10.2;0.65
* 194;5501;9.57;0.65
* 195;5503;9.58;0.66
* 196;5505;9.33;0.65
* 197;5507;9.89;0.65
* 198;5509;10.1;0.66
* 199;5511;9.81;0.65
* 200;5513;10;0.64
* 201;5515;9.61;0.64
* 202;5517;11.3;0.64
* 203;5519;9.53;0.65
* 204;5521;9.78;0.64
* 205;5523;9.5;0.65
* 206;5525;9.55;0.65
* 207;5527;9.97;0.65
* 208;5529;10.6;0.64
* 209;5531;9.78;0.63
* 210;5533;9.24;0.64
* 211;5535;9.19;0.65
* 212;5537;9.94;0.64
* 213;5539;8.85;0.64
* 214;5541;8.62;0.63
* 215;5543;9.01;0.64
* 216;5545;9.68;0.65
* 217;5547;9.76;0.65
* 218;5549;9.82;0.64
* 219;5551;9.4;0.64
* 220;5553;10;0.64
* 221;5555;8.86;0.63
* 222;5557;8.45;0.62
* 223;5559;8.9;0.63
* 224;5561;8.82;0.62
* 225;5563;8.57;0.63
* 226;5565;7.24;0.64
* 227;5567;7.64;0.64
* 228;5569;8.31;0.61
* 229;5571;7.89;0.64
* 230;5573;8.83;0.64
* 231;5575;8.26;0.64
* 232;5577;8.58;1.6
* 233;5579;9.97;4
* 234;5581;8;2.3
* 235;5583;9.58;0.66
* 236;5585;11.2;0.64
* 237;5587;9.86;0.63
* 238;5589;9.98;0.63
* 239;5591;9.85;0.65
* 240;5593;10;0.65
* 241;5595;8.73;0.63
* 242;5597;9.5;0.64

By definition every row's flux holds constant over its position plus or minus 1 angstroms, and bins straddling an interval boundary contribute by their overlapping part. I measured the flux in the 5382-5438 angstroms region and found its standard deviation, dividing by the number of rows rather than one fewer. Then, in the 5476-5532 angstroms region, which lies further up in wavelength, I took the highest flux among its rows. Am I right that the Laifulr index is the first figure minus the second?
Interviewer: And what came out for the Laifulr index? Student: -11.2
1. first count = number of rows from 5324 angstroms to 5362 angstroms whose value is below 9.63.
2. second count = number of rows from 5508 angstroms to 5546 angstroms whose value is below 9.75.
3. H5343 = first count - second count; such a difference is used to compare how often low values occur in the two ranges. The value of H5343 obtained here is 6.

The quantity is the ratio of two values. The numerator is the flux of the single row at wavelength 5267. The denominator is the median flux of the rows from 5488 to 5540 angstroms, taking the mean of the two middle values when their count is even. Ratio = 0.80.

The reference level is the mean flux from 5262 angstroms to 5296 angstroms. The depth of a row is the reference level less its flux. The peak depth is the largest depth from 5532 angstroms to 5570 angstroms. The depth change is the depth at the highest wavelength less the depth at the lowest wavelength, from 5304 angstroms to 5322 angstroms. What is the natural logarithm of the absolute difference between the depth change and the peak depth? 0.34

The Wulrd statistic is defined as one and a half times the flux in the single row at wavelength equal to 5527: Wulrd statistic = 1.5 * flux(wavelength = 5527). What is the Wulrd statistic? 15.0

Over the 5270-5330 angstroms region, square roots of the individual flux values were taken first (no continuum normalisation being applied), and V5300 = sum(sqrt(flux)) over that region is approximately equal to 93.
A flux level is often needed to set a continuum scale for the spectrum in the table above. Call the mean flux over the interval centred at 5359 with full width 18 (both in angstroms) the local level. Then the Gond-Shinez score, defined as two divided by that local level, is 0.220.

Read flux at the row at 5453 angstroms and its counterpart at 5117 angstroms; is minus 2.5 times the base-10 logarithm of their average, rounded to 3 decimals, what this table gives -2.383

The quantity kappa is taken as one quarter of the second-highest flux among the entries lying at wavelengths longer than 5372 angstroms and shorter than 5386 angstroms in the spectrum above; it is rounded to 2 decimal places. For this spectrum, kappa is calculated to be 2.26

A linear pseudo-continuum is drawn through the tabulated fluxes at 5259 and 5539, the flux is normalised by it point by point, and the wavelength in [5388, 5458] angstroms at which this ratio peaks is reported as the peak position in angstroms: 5439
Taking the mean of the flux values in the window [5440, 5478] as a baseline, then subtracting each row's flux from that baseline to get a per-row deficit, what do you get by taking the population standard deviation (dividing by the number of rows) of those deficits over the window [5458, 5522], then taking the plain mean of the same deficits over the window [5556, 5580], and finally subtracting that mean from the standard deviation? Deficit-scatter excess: -0.57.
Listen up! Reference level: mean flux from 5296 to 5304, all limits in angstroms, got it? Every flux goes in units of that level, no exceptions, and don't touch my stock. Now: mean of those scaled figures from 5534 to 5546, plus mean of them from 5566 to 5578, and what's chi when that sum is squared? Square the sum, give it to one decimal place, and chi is 3.1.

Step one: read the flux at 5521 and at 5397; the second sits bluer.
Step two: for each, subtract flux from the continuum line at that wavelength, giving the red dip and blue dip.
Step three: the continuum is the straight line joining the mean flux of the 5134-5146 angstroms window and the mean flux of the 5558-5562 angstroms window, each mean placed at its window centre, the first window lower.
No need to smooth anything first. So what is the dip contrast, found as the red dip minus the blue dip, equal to -1.0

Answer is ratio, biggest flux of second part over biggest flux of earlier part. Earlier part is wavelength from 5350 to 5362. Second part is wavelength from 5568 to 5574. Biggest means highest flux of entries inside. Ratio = 0.87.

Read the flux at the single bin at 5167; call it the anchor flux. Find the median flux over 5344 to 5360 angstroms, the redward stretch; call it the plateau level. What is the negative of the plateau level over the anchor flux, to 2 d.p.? -1.11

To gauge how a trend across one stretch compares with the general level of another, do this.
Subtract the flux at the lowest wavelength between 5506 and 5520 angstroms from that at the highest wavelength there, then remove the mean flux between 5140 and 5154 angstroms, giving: -8.7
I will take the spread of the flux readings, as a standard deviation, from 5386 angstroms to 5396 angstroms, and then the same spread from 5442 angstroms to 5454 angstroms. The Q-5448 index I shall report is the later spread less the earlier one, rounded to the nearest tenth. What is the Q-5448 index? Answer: 0.0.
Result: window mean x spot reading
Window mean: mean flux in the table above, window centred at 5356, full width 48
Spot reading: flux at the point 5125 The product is 85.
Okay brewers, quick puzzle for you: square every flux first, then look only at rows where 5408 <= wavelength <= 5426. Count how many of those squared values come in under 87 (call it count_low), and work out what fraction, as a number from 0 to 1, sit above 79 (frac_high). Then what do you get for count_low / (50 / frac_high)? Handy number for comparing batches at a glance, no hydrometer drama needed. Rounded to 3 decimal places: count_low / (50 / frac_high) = 0.067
